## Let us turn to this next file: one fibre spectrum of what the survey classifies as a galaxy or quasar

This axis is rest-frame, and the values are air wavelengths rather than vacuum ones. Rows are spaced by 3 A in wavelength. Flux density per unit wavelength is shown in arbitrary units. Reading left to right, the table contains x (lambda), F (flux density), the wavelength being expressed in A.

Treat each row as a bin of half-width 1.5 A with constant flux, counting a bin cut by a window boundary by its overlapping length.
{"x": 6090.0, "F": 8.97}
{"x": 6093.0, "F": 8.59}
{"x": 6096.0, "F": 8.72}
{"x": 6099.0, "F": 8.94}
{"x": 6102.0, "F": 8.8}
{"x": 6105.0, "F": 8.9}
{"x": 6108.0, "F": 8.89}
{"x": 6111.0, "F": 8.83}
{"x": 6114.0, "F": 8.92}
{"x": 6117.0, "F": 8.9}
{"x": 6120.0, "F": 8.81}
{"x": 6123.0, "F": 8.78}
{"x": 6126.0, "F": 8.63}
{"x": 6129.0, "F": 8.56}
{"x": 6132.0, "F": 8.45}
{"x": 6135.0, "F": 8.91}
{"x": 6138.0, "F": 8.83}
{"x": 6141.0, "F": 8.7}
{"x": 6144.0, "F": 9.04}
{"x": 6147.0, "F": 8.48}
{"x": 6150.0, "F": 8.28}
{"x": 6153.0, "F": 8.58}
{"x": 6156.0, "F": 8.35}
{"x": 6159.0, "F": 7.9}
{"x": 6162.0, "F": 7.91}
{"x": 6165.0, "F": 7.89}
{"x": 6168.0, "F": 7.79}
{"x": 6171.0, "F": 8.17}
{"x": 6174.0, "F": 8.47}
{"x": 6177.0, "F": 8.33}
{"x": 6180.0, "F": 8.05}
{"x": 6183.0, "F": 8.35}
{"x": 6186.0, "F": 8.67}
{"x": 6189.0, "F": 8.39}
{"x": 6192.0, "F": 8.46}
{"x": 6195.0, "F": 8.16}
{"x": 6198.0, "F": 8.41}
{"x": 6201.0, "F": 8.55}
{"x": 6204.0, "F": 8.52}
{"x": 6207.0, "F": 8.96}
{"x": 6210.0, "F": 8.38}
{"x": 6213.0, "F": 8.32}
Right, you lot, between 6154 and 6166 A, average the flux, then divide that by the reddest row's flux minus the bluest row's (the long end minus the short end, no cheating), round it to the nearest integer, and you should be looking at -17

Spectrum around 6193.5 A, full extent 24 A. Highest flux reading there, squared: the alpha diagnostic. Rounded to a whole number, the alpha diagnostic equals 75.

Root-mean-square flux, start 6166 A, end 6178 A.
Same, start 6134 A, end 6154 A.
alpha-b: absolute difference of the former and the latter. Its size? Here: 0.50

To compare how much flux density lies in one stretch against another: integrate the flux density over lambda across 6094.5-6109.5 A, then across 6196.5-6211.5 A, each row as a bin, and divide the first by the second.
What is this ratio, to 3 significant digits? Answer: 1.03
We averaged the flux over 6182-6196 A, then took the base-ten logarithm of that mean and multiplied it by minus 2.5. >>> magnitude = -2.31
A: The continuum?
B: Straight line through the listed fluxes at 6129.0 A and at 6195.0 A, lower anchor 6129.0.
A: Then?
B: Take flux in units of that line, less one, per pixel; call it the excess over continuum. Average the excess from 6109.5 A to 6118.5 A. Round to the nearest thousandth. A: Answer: 0.027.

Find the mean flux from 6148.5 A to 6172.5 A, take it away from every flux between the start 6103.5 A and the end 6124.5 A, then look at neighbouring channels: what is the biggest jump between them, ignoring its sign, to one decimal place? 0.1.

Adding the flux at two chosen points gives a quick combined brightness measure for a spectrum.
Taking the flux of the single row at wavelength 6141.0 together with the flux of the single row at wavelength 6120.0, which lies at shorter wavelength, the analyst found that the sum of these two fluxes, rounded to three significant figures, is 17.5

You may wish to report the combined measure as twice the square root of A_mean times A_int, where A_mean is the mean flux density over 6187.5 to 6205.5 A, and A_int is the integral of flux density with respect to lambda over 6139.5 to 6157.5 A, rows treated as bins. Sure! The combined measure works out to 72.1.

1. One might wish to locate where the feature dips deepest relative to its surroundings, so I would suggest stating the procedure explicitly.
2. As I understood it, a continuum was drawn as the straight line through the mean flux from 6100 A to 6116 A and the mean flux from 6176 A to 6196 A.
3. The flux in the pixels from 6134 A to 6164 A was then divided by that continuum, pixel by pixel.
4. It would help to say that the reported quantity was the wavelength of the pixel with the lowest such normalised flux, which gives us 6159.0 A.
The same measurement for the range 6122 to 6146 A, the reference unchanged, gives 6132.0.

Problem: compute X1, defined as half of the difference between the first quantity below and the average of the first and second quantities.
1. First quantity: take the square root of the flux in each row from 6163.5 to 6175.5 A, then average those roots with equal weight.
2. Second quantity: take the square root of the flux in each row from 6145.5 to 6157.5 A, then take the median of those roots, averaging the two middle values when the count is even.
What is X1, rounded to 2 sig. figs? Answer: -0.015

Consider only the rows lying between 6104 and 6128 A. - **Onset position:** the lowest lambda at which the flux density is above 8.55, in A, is 6105.0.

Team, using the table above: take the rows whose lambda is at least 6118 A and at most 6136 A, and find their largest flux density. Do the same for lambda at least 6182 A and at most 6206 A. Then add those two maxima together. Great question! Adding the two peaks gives 17.6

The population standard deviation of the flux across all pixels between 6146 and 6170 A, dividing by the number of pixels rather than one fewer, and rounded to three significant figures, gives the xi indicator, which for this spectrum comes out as 0.289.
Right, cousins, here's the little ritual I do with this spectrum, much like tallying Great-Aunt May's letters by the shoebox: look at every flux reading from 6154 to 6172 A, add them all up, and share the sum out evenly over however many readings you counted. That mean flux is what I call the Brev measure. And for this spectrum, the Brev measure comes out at 8.0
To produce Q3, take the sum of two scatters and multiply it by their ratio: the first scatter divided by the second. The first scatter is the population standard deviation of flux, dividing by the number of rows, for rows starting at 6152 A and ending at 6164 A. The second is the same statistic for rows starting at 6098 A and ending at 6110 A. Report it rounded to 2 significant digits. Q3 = 2.0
